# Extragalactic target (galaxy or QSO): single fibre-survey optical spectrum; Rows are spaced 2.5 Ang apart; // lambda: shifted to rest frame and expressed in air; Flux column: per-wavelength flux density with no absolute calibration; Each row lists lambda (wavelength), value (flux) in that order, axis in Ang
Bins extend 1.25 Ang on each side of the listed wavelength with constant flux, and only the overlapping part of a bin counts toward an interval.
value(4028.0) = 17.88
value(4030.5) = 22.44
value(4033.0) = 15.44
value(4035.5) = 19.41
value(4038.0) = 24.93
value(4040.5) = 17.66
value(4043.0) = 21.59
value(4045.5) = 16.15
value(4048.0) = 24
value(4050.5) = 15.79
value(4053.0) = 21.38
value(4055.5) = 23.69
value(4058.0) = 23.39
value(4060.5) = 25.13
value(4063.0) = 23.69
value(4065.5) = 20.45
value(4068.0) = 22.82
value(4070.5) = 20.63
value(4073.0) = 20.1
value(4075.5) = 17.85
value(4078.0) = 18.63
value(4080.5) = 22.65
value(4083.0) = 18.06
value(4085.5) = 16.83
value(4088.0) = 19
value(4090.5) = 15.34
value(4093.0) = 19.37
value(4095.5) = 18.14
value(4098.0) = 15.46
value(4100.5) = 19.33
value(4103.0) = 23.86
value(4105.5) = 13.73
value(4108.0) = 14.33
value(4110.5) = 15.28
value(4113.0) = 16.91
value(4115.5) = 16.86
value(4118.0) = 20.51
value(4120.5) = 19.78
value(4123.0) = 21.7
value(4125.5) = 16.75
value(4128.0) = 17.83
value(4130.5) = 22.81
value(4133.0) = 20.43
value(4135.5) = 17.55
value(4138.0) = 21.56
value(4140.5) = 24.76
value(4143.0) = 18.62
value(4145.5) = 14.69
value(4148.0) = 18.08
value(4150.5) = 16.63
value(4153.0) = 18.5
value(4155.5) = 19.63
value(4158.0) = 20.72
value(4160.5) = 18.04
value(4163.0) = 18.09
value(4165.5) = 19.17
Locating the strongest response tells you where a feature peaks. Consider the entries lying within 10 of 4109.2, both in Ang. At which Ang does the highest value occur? 4103.0 Ang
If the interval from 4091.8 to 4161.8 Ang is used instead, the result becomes 4140.5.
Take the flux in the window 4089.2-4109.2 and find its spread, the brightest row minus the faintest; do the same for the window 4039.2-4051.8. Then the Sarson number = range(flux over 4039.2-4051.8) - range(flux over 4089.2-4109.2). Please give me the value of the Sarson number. -1.9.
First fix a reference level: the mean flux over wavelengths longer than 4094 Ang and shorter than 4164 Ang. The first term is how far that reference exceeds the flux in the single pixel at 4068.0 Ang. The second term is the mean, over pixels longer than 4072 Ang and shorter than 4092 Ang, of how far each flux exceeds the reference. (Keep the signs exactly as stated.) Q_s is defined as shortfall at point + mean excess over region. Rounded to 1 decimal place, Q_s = -4.3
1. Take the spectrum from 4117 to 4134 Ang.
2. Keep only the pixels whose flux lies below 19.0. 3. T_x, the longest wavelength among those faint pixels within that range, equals 4128.0 Ang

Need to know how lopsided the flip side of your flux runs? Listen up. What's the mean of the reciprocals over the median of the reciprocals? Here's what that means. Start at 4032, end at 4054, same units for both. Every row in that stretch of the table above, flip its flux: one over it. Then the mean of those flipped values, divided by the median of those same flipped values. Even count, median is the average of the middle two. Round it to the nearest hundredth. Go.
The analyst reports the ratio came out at 1.02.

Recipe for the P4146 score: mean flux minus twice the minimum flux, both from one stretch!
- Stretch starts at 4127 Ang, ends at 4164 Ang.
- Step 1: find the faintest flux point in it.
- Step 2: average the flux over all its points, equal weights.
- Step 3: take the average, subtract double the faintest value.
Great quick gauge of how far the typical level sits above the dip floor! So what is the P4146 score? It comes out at -10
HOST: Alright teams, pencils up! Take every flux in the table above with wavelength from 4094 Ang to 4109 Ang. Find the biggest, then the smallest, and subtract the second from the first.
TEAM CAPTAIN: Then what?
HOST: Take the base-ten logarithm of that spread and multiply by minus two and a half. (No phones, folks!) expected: -2.5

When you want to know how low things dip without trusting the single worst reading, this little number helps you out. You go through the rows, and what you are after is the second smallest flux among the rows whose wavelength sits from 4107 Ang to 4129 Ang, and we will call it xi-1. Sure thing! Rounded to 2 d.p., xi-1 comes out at 15.28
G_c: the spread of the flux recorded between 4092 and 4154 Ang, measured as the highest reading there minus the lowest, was 11.0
